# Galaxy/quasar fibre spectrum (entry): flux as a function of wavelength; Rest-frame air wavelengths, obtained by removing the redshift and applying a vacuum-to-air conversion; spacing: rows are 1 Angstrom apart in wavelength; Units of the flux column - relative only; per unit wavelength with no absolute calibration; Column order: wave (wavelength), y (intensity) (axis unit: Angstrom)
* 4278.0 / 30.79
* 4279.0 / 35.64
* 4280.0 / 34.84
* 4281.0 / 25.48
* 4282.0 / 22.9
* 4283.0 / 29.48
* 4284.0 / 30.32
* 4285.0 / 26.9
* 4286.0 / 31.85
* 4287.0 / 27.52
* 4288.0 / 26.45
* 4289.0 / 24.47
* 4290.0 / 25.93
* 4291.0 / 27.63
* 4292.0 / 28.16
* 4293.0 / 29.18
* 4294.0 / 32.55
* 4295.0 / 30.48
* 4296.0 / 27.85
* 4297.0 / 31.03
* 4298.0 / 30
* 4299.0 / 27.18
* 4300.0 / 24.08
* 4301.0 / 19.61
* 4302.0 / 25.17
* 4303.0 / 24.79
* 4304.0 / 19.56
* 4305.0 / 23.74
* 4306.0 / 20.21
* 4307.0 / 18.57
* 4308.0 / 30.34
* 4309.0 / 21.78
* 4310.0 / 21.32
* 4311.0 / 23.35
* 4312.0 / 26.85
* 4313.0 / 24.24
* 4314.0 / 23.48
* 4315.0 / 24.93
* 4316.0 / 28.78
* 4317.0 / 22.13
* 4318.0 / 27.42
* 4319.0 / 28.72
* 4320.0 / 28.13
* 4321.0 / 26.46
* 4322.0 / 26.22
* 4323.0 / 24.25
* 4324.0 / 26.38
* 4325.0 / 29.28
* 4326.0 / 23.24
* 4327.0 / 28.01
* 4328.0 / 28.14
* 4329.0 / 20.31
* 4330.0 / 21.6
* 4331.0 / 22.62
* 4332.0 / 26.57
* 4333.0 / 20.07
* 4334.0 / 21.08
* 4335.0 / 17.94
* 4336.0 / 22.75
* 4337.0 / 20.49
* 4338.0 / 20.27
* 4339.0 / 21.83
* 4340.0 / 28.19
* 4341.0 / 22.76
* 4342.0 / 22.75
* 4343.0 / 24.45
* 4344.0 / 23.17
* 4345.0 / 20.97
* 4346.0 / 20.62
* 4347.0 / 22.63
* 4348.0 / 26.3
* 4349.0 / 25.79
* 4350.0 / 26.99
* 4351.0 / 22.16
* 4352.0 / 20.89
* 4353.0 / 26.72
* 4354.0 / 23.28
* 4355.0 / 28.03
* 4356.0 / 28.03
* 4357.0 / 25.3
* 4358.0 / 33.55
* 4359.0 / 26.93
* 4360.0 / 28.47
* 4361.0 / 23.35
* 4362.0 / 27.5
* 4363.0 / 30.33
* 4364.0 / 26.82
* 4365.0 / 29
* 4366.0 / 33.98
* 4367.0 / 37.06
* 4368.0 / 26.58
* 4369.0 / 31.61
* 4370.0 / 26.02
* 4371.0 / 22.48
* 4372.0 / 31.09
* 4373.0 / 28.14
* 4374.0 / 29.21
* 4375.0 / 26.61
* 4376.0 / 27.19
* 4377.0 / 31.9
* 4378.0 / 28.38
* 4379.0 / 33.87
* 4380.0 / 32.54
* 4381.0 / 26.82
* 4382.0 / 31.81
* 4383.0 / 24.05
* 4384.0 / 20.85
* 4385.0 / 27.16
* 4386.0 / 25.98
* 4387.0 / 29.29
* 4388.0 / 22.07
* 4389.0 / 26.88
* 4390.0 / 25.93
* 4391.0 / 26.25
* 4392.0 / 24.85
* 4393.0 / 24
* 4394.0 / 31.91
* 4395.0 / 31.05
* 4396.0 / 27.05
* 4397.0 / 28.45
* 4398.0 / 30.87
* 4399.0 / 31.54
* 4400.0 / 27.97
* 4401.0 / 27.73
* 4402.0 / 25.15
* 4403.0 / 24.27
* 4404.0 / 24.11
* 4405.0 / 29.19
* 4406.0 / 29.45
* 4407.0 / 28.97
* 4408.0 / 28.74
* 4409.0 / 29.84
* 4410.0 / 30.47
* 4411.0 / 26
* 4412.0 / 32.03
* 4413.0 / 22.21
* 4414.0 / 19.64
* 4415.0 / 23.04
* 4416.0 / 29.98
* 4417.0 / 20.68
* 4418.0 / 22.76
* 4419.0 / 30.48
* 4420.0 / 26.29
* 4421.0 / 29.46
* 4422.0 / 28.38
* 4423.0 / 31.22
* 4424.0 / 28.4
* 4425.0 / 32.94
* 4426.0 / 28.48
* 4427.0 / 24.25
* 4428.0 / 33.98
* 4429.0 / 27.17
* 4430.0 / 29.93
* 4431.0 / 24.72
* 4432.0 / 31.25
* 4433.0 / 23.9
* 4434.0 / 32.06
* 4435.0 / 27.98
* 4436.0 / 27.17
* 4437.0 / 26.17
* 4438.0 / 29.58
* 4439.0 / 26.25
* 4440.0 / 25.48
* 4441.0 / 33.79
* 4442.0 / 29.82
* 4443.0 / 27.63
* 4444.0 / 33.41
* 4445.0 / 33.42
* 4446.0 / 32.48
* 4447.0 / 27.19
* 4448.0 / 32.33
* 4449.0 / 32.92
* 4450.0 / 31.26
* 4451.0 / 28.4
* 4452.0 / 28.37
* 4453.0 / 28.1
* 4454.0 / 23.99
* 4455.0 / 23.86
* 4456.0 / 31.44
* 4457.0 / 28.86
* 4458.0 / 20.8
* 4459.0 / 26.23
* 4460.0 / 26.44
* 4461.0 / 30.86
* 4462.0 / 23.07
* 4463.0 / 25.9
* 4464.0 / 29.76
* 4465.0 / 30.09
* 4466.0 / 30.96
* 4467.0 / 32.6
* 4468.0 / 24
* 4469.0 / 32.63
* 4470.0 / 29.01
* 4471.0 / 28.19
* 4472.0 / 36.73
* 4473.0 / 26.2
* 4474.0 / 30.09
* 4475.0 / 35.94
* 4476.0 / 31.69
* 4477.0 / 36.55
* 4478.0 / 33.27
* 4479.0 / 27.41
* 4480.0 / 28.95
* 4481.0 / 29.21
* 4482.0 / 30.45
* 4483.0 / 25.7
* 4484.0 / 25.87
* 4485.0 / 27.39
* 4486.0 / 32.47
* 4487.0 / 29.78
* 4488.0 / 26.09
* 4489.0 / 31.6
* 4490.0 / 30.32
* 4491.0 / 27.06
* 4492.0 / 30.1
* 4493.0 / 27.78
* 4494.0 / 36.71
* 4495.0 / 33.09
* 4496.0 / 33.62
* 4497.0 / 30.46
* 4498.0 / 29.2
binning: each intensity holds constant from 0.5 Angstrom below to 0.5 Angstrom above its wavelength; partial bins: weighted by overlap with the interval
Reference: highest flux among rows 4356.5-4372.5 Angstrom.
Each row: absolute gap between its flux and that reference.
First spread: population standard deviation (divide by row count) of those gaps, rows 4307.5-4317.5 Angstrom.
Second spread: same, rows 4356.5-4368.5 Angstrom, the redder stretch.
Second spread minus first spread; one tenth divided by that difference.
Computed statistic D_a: 0.107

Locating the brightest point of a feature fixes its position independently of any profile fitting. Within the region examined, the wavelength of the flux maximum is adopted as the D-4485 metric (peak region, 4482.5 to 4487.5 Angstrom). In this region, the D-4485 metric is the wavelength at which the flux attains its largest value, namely 4486.0 Angstrom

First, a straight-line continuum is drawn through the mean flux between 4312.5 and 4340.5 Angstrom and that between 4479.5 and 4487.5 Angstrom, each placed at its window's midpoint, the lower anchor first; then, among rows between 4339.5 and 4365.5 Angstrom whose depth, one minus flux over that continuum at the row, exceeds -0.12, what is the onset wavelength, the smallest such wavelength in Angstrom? 4341.0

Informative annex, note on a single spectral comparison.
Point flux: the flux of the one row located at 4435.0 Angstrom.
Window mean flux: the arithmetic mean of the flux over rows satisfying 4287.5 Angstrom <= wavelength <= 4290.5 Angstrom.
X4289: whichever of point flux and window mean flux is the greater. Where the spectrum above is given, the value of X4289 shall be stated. 28.0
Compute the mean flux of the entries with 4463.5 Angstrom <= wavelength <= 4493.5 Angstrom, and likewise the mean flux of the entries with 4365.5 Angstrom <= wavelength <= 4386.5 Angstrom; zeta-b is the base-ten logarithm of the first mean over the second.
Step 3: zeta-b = 0.02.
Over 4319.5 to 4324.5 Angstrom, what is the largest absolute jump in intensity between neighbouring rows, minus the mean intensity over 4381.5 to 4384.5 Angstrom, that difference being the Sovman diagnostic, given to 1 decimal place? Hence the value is -23.4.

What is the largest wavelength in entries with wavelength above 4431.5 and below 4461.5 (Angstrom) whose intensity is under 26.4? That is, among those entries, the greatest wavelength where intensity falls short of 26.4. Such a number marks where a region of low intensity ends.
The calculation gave 4459.0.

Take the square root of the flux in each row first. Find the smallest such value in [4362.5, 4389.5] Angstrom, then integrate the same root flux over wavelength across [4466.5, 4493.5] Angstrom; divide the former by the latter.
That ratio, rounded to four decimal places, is 0.0310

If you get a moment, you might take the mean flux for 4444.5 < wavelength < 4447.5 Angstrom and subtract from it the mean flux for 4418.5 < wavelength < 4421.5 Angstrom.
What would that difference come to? 2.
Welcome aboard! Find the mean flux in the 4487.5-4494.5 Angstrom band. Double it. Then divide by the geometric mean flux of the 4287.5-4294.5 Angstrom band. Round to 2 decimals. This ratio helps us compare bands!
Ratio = 2.17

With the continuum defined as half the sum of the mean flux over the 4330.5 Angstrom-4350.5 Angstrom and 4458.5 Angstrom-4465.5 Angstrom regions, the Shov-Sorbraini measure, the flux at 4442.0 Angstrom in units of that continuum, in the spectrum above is 1.18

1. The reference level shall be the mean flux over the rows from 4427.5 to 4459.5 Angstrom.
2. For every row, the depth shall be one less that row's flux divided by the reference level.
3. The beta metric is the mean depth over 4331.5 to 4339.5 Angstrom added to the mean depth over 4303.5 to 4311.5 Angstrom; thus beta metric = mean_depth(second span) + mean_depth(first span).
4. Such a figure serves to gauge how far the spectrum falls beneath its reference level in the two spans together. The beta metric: 0.48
